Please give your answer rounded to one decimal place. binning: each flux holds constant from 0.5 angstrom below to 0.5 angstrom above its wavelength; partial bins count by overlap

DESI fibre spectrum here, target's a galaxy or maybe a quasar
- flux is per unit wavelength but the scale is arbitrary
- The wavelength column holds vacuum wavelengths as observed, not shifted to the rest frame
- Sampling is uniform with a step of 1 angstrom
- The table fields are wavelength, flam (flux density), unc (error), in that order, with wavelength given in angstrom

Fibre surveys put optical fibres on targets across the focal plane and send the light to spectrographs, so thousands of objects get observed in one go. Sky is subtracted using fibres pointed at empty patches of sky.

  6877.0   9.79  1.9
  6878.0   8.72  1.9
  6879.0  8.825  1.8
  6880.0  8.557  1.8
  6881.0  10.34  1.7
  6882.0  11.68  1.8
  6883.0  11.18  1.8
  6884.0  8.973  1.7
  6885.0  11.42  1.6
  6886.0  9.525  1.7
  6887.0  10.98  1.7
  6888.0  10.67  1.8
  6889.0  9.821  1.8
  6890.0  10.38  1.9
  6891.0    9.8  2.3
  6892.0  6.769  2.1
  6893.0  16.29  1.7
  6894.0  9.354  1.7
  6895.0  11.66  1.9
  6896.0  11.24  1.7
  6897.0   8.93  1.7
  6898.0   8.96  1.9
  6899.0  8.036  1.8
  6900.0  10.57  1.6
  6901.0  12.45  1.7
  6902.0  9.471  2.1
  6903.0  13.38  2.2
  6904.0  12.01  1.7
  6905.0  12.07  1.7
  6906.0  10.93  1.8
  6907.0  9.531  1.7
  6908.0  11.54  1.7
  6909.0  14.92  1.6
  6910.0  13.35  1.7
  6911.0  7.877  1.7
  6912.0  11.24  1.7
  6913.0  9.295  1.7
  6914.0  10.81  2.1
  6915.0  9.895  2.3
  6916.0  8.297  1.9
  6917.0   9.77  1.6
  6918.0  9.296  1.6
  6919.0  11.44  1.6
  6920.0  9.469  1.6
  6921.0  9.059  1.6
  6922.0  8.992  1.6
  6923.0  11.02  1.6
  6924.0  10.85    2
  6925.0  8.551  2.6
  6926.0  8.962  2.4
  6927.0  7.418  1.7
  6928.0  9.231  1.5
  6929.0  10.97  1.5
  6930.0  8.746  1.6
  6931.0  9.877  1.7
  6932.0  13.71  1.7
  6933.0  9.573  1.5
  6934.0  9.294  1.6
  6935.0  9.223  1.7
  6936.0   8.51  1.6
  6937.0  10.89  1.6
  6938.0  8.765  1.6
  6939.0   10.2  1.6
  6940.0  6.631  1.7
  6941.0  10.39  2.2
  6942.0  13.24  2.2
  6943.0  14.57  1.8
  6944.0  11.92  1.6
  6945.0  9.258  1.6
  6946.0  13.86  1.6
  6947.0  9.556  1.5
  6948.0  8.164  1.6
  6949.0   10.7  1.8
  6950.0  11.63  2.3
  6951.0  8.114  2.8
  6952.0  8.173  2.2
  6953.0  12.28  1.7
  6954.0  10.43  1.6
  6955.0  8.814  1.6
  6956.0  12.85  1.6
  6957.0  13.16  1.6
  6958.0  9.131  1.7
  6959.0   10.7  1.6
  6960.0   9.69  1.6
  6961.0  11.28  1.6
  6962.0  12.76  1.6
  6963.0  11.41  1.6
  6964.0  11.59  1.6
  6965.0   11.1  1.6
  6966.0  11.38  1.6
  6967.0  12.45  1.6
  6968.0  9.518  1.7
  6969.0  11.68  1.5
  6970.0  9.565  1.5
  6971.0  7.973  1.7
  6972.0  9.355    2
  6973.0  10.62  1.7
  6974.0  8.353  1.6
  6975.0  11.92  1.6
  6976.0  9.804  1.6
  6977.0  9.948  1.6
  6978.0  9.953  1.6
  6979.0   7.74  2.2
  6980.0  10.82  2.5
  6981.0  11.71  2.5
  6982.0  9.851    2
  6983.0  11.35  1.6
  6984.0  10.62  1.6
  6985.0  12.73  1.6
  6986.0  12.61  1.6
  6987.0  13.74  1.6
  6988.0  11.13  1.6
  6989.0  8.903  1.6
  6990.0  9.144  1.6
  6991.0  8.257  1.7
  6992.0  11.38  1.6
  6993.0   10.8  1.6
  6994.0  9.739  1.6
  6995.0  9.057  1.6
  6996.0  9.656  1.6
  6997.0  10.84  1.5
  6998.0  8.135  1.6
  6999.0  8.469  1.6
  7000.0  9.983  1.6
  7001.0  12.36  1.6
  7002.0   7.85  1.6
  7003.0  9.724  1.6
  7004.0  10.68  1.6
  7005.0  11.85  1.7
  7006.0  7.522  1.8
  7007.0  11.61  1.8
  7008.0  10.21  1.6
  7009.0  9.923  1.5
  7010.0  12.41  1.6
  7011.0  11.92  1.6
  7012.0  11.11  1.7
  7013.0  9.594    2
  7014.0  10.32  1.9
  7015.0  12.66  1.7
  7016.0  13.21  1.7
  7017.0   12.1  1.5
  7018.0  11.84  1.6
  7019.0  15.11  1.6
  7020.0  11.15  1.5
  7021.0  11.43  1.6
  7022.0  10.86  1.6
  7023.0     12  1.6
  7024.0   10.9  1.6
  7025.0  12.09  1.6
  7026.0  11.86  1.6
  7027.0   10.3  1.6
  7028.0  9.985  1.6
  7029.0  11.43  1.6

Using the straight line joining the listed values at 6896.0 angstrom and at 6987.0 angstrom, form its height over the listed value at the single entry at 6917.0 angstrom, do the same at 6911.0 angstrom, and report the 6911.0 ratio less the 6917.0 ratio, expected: 0.3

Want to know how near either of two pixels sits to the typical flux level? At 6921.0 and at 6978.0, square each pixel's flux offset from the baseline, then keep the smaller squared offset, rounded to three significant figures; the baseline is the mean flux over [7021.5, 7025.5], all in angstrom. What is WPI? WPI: 2.28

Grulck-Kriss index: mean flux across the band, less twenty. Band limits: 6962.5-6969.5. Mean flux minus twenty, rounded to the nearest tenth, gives -8.7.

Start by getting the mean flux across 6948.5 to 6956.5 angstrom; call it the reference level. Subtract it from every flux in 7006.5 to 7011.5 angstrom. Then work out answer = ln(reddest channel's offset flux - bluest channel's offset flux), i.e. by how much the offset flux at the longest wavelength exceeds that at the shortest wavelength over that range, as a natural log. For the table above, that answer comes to -1.2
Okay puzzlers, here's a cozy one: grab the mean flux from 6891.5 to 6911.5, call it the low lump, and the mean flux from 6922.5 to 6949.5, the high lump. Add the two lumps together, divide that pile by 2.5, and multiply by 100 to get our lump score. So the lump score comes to 845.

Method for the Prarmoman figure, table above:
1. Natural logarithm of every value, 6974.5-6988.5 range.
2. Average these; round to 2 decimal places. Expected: 2.39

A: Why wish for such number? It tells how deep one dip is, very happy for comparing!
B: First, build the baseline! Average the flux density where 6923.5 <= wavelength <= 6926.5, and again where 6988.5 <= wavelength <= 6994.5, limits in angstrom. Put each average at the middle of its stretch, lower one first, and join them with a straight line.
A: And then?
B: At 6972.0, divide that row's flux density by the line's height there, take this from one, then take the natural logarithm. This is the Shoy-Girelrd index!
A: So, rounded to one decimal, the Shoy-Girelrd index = -3.6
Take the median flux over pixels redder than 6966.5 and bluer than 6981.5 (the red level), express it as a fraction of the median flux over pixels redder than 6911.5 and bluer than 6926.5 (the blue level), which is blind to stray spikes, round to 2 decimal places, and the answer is 1.05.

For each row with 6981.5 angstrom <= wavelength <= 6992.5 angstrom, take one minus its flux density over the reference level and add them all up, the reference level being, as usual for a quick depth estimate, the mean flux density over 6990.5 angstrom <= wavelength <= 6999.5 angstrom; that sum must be -1.5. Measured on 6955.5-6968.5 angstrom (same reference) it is -2.3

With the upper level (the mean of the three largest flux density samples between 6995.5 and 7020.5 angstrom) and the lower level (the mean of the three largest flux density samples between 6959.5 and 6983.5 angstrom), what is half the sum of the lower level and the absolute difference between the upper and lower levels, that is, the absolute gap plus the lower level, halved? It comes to 6.8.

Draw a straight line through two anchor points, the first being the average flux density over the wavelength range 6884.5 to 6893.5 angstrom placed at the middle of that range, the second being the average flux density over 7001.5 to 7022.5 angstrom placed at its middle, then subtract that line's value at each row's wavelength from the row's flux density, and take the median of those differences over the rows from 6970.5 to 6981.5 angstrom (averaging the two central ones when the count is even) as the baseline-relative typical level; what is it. -1.0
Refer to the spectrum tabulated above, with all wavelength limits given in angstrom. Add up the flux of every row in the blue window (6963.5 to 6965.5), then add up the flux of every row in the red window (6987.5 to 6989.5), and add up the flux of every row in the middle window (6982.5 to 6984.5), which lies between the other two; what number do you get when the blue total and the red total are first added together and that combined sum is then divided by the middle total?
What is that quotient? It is 1.94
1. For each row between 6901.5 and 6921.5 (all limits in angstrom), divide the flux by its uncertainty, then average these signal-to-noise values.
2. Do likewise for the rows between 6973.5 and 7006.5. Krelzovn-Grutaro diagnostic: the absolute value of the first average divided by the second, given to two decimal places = 0.99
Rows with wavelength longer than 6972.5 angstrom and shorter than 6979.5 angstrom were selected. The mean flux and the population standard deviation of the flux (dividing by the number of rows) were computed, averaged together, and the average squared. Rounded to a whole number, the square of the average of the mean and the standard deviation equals 31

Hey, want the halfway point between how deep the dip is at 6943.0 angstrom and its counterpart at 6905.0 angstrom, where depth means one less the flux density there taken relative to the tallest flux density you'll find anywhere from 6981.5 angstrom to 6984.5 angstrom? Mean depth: -0.17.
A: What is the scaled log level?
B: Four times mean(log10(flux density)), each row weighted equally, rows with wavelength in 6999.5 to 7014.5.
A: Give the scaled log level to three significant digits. 4.06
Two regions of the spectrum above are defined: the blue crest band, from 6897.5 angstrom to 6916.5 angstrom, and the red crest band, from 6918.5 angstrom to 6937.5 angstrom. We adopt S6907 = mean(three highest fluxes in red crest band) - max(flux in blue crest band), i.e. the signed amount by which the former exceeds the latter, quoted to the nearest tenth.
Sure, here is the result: -2.9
